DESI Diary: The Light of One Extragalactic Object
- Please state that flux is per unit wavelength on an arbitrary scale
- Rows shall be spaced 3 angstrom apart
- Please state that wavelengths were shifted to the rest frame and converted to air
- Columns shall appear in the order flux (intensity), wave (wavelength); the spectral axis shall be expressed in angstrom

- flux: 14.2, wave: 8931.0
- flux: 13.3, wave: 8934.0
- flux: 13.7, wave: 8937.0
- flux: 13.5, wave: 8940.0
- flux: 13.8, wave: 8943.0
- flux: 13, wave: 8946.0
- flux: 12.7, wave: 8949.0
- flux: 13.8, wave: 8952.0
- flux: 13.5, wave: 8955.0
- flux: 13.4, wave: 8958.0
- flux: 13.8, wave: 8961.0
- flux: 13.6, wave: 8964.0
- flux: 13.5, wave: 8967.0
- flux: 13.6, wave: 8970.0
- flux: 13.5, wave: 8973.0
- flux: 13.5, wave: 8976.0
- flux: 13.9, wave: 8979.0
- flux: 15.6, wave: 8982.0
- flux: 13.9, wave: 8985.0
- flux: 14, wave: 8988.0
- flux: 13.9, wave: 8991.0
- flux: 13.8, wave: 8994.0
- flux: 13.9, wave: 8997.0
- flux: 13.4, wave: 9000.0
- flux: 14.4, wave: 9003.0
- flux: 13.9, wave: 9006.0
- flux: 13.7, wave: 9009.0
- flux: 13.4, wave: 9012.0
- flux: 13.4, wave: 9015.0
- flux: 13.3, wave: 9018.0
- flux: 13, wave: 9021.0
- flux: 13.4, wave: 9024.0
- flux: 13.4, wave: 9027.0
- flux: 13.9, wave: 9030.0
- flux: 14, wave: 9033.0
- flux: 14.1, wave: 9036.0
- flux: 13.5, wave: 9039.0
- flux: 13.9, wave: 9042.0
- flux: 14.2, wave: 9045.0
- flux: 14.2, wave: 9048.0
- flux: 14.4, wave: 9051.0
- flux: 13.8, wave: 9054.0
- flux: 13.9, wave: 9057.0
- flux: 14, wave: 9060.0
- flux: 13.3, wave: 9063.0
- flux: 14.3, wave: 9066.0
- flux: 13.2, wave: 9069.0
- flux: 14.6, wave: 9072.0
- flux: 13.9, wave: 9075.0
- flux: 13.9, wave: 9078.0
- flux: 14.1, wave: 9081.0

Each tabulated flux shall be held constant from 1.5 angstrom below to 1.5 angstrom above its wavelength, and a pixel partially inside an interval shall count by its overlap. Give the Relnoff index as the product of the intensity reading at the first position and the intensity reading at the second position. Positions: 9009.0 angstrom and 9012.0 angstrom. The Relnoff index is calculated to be 184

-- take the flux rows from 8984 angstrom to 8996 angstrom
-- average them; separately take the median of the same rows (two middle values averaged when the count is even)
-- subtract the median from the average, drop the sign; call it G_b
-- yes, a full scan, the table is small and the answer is 0.000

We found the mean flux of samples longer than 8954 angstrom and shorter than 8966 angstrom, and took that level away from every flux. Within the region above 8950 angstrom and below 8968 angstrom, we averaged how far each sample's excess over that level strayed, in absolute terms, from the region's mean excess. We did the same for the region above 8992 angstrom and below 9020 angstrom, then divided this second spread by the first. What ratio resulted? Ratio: 2.1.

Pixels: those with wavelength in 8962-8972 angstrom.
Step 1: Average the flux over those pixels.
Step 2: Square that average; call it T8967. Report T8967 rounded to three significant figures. 184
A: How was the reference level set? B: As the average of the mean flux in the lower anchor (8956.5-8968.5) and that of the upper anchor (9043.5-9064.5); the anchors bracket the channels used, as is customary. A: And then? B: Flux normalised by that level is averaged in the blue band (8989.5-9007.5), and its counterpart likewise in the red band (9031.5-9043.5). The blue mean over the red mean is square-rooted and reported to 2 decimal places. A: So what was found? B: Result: 1.00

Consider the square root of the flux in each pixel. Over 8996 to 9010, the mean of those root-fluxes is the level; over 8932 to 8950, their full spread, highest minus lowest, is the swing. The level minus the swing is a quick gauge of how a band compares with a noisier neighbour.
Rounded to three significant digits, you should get 3.57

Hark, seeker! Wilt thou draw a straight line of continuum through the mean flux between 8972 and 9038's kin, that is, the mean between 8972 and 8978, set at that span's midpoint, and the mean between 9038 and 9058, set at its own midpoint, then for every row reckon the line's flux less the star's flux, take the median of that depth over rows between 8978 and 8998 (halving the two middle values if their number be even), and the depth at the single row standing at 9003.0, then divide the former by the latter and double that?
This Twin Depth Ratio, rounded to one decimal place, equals 0.9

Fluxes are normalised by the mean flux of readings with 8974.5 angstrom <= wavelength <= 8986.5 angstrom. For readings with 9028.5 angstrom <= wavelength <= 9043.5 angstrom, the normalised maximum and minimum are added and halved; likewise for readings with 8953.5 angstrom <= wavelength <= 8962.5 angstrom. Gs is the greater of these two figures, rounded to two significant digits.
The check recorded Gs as 0.97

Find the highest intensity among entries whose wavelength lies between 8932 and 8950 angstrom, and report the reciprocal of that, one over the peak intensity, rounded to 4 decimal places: 0.0725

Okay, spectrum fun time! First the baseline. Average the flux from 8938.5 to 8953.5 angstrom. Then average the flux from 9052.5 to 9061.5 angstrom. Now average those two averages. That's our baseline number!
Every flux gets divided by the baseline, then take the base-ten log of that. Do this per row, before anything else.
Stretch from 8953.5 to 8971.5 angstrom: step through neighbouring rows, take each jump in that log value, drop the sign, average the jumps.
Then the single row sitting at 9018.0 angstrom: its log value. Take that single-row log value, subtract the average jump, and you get -0.016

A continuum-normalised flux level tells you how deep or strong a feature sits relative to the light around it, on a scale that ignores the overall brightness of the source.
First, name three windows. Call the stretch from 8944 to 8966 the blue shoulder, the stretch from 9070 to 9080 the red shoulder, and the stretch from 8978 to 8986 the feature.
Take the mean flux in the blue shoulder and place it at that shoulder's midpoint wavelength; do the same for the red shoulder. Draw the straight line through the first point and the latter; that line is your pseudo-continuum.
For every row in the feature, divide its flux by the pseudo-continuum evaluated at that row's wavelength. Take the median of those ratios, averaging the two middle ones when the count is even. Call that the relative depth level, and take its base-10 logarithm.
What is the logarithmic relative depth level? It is 0.011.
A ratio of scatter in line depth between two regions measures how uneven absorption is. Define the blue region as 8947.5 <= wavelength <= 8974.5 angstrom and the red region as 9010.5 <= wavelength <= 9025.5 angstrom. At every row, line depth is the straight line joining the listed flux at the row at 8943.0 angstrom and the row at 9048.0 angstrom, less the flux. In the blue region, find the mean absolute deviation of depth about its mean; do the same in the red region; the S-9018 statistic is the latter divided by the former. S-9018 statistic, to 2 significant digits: 0.65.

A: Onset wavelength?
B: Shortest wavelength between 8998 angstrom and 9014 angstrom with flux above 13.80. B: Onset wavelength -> 9003.0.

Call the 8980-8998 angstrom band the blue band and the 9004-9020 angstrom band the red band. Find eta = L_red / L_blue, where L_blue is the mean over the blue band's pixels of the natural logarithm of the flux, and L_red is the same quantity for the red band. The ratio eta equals 0.98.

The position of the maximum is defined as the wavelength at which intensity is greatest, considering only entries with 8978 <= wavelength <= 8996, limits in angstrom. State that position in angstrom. 8982.0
